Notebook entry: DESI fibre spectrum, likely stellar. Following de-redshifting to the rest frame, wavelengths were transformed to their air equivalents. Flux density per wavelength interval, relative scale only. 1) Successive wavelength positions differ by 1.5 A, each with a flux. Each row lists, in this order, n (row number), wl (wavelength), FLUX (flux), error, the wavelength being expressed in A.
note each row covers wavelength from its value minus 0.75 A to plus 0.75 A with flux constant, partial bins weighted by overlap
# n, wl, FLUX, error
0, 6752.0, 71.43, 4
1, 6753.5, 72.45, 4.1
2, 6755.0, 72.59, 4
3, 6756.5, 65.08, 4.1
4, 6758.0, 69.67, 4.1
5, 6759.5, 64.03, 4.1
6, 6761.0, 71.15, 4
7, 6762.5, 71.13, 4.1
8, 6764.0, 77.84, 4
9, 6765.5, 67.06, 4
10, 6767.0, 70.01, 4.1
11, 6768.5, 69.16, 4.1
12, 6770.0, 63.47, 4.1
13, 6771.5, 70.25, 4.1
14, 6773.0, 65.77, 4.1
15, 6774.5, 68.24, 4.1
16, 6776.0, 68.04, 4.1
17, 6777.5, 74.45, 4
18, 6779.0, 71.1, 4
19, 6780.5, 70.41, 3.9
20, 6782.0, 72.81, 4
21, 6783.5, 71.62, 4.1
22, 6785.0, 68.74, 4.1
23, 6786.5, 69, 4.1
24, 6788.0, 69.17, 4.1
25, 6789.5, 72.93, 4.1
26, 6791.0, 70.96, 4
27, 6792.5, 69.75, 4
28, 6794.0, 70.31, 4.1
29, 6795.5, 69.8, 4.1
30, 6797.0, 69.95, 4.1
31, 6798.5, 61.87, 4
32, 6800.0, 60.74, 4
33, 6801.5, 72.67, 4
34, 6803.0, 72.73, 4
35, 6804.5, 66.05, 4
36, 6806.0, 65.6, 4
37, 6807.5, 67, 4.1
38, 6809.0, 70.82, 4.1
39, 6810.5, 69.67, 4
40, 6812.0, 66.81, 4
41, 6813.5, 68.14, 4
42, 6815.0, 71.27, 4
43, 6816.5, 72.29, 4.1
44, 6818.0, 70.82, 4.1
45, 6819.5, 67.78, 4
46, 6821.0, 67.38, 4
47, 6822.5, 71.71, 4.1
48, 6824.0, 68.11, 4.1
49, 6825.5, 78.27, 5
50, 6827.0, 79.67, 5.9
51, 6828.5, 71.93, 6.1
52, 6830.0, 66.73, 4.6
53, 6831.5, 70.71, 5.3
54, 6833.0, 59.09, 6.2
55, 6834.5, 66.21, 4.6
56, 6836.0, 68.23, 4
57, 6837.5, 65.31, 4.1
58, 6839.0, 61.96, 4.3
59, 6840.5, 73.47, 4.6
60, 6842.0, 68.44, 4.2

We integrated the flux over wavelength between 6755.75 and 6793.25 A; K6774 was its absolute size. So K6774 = 2613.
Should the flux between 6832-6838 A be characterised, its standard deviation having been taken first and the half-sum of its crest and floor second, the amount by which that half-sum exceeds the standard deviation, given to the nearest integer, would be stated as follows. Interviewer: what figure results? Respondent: 60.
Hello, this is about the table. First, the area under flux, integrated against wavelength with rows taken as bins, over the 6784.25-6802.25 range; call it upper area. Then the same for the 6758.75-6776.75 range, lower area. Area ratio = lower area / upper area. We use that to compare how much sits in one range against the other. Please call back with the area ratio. 1.00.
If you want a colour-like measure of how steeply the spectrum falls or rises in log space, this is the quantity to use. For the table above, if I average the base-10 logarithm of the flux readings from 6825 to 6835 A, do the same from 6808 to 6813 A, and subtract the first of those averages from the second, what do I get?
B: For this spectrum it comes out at -0.006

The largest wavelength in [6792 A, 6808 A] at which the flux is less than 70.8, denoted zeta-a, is 6807.5 A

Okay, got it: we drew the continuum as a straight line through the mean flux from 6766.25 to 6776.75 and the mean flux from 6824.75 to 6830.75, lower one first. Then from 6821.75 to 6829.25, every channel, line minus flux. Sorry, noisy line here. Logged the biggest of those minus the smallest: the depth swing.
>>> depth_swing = 11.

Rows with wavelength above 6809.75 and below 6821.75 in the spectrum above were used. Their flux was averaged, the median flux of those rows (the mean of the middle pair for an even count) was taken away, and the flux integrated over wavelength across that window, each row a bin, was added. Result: 832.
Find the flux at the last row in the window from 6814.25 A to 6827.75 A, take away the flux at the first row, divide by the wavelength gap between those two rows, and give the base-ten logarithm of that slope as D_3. -0.15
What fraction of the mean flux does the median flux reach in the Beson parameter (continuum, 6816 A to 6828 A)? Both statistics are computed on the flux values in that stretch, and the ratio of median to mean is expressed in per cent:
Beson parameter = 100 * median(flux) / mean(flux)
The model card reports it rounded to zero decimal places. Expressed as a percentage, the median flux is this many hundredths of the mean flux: 99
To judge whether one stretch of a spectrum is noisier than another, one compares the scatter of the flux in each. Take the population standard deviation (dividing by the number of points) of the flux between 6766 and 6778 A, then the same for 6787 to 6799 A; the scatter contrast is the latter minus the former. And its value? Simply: 0.0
